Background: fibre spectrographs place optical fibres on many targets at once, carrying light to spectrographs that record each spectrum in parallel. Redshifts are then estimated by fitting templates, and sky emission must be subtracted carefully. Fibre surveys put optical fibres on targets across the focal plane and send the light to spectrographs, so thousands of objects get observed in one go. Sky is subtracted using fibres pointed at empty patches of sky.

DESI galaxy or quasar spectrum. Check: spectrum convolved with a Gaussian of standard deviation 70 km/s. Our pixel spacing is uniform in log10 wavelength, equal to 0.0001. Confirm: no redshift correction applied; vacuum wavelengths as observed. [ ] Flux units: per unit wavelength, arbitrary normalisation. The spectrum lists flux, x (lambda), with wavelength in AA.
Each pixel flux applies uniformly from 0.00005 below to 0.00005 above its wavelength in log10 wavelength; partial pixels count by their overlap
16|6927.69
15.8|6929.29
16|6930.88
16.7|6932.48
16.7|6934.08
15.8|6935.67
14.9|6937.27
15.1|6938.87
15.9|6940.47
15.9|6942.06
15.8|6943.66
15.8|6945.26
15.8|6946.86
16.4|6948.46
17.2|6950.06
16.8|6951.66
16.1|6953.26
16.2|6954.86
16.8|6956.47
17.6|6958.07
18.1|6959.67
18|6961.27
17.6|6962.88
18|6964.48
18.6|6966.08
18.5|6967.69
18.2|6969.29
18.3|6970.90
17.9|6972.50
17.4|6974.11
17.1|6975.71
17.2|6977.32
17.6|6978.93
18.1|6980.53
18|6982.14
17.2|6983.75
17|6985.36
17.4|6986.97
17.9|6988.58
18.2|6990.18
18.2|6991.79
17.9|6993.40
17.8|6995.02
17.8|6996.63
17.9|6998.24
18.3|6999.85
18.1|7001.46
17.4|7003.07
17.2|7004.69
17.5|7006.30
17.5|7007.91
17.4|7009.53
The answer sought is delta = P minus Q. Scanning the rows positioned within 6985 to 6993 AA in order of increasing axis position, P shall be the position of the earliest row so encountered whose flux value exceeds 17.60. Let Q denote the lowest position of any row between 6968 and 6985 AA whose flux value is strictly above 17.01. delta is 19.3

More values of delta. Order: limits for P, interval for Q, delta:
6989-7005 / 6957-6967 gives 32.1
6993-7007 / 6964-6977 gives 28.9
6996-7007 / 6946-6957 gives 46.6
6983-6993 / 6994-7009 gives -6.4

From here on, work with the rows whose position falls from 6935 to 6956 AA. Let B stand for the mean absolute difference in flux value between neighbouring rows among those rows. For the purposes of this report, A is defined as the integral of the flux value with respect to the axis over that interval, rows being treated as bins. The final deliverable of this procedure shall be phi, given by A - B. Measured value 335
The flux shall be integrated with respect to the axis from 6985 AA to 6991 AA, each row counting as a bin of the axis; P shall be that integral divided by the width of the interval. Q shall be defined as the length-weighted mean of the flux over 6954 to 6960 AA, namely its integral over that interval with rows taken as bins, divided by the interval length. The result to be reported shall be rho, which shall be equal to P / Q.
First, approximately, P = 17.7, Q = 17.1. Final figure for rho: 1.04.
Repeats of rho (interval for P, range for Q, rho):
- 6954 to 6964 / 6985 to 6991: 0.98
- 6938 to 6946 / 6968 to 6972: 0.86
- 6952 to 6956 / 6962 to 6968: 0.90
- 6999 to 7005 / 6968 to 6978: 1.00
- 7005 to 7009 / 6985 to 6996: 0.98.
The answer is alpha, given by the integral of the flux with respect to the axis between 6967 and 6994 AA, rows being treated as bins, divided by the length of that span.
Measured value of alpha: 17.8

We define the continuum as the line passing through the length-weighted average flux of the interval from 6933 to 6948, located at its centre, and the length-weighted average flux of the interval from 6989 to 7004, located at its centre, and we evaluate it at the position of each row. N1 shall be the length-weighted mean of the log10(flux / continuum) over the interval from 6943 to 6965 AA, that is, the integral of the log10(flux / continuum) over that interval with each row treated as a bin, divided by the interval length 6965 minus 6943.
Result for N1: 0.014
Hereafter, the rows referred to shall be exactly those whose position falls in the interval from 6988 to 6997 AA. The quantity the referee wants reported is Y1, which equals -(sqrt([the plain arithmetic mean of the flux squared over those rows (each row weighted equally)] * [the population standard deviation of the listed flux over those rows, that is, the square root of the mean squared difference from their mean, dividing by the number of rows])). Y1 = -7.4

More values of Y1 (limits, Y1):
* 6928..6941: -12.4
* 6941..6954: -11.4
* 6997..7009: -10.8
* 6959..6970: -10.1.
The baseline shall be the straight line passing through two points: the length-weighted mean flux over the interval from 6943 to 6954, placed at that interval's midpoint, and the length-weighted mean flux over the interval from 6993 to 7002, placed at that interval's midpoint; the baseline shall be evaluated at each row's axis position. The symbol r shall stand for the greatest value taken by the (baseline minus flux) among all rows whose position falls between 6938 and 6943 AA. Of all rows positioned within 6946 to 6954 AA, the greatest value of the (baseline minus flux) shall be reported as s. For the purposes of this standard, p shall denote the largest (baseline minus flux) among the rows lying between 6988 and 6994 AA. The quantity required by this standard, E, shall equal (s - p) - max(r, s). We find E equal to -0.3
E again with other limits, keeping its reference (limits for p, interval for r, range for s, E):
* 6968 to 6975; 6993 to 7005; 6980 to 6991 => -0.2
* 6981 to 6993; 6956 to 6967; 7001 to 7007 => -0.5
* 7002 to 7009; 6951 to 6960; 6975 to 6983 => -1.2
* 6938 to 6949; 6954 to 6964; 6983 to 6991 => -0.8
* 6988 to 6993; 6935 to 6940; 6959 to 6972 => -1.6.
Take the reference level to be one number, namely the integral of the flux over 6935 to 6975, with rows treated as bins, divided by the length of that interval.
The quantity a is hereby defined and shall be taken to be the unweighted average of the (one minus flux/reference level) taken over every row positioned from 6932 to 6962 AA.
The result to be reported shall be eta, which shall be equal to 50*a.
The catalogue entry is 1.5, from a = 0.030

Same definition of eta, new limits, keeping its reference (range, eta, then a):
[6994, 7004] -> -2.9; -0.057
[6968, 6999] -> -2.4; -0.049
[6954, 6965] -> -1.6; -0.033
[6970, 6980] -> -2.0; -0.040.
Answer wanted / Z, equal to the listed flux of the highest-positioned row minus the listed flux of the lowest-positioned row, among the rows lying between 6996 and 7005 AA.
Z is -0.6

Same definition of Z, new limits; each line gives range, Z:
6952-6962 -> 1.9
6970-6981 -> -0.2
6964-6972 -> 0.3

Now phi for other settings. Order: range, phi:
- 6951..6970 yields 333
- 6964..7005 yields 730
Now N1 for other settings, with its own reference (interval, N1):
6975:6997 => 0.003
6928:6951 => 0.007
